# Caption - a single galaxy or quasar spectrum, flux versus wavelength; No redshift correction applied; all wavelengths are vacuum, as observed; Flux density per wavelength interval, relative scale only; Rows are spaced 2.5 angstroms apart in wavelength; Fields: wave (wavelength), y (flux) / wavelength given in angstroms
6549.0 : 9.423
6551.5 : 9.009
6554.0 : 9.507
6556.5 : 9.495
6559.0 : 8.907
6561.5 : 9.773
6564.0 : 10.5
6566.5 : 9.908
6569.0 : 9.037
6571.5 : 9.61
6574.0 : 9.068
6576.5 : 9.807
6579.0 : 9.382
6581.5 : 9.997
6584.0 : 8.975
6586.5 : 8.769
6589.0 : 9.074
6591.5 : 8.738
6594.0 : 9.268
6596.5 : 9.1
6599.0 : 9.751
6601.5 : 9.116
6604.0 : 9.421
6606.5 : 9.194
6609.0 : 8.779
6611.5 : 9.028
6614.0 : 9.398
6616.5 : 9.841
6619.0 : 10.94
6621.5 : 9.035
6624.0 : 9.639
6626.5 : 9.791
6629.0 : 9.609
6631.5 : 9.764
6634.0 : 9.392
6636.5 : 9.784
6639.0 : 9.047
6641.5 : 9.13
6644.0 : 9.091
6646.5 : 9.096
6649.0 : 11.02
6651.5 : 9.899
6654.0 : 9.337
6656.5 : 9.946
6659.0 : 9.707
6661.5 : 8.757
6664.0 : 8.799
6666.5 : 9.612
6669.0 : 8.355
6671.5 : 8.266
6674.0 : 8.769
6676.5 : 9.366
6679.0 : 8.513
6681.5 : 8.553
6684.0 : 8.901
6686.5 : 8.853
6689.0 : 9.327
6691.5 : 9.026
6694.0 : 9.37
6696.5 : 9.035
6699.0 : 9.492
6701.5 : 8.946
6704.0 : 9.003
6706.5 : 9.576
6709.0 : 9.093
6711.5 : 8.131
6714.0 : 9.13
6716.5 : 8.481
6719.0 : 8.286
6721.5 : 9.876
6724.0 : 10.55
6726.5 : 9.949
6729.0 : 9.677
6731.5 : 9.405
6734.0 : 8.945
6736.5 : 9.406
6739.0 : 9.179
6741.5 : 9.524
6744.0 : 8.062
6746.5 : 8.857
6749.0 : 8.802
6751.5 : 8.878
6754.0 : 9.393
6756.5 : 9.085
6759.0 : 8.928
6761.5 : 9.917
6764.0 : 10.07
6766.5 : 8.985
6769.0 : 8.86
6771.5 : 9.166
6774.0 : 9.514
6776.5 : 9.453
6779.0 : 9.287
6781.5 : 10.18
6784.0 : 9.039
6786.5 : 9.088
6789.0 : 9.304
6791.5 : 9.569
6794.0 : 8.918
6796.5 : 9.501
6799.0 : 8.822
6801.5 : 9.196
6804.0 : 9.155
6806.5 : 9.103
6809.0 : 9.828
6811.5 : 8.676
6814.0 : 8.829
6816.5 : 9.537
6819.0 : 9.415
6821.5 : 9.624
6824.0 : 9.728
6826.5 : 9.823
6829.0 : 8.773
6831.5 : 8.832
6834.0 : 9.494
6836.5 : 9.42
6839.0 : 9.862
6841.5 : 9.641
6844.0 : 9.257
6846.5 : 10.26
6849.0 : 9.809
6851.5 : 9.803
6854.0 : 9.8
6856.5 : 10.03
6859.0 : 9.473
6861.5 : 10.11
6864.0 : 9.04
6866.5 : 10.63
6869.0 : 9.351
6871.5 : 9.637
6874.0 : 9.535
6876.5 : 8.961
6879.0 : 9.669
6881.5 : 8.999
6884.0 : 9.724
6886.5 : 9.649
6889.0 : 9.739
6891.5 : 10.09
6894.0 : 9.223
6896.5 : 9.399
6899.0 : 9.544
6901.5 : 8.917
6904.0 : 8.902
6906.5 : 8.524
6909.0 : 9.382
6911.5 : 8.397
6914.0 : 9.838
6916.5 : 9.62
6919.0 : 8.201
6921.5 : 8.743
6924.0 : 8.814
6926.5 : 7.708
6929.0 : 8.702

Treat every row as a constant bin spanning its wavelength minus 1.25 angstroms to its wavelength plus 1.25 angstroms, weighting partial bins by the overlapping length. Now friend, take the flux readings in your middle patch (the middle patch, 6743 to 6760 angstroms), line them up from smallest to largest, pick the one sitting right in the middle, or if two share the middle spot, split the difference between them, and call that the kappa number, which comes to 8.9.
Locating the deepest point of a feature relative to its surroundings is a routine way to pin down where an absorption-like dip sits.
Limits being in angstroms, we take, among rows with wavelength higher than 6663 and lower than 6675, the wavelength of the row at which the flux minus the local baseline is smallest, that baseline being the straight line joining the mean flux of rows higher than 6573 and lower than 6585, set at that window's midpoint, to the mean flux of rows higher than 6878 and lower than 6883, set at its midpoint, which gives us 6671.5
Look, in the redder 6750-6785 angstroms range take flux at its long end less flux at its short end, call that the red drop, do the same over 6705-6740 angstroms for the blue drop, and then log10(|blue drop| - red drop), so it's -0.6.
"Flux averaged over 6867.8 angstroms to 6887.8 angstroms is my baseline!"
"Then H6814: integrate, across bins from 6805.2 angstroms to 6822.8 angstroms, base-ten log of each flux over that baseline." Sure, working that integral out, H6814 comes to -0.13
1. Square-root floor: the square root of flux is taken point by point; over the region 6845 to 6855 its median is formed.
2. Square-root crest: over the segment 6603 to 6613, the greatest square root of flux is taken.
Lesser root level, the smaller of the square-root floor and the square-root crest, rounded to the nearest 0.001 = 3.069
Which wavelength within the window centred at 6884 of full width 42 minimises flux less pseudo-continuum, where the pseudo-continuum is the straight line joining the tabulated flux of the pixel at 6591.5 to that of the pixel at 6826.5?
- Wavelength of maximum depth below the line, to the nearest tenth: 6904.0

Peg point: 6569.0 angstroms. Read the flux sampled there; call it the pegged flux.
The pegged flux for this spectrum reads 9.037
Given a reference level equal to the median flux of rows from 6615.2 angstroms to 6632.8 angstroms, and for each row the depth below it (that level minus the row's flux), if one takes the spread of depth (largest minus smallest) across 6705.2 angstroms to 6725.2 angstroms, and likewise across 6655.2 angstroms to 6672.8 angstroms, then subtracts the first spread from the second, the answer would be -0.74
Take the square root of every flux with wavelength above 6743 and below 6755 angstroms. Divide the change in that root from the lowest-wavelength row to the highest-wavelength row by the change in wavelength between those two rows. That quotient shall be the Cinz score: 0.023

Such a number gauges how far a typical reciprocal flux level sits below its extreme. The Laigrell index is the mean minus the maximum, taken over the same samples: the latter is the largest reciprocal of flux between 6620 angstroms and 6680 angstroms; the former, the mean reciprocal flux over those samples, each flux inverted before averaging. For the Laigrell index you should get -0.013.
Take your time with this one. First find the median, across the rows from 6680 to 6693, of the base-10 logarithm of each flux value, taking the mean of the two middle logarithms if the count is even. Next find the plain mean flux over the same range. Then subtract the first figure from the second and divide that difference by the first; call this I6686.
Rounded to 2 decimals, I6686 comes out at 8.41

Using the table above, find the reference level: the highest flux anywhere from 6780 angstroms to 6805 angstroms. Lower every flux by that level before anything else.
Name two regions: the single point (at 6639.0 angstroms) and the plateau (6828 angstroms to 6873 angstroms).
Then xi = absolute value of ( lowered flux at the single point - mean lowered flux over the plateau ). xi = 0.58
